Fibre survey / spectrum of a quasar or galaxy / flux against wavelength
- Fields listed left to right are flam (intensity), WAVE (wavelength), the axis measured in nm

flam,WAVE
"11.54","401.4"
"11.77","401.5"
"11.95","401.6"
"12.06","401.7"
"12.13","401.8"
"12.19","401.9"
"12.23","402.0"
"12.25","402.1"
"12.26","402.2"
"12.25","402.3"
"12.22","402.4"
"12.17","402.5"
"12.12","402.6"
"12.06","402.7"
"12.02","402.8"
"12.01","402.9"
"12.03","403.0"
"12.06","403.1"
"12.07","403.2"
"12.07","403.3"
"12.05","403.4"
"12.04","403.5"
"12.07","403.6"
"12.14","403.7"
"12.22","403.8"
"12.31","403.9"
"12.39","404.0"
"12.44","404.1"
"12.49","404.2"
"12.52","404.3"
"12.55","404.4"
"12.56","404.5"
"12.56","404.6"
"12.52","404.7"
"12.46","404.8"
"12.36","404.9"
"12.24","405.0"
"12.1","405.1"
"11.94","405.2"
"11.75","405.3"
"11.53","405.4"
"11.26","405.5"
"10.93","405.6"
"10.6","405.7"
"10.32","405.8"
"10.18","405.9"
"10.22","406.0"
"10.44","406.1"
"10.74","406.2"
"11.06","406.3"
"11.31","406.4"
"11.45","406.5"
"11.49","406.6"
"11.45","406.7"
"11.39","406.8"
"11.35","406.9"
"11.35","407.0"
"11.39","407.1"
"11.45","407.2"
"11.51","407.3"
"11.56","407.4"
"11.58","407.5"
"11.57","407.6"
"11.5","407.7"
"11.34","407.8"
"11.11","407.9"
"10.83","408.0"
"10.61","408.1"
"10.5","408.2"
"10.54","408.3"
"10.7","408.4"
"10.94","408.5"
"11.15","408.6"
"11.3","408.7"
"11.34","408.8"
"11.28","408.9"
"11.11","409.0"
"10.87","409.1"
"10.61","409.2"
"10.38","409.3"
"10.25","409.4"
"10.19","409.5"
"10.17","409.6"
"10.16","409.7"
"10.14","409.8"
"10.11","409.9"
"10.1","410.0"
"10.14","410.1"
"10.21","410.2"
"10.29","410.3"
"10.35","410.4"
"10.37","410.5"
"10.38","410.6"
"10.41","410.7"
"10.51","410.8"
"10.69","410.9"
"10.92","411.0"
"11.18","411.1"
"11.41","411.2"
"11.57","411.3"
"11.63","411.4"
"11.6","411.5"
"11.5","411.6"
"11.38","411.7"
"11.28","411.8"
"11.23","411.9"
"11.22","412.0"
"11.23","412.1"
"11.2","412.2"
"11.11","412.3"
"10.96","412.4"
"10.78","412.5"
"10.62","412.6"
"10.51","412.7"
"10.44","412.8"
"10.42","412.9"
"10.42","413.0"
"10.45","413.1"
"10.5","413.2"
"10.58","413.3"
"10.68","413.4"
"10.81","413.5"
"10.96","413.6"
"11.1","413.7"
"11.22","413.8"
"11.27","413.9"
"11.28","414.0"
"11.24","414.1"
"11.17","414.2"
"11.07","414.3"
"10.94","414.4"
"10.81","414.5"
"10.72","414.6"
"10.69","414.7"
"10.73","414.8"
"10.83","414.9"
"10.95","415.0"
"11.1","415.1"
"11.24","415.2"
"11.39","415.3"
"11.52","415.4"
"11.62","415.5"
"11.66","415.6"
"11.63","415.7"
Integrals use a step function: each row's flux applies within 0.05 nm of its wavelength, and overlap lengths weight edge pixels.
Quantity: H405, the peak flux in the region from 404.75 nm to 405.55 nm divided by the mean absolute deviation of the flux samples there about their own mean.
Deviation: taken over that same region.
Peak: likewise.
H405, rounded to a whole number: 37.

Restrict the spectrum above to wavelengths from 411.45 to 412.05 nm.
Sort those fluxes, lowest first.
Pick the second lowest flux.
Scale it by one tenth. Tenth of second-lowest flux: 1.12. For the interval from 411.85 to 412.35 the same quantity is 1.12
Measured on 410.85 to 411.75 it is 1.09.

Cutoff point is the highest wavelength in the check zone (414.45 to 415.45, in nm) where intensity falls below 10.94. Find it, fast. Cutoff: 414.9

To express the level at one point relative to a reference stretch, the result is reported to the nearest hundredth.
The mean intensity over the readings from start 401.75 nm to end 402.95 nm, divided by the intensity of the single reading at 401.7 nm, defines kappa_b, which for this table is 1.01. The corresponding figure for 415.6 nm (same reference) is 1.04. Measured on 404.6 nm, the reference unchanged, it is 0.97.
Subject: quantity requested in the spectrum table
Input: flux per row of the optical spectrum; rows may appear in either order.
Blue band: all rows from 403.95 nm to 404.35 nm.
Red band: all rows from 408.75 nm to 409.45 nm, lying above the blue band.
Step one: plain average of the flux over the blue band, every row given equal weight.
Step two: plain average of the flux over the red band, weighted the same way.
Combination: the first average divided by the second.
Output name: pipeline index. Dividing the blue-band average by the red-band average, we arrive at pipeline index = 1.15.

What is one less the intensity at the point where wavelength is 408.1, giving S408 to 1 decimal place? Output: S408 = -9.6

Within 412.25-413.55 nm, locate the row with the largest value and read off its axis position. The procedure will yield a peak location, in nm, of 412.3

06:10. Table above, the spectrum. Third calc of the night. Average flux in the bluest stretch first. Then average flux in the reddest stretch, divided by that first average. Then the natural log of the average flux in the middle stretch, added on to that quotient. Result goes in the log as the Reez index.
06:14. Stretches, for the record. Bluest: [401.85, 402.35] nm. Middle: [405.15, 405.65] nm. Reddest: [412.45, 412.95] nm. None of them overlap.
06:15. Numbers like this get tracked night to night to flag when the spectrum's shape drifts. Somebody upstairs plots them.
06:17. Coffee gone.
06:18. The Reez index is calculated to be 3.30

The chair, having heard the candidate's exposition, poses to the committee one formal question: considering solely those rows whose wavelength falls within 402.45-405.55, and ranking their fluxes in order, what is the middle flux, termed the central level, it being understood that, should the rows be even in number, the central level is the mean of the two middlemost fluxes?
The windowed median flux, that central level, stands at 12.1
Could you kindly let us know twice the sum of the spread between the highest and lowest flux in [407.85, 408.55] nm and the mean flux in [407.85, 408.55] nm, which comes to 22.7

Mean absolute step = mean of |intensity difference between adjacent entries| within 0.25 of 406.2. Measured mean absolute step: 0.27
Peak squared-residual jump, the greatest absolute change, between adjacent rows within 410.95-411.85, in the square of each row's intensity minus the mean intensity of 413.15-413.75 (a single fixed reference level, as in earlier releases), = 0.24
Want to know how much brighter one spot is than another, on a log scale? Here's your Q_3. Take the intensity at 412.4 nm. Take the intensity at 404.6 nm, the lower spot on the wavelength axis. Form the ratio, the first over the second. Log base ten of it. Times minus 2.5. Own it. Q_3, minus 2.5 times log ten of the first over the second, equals 0.15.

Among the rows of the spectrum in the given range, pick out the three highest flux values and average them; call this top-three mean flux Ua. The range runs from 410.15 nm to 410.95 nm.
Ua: 10.5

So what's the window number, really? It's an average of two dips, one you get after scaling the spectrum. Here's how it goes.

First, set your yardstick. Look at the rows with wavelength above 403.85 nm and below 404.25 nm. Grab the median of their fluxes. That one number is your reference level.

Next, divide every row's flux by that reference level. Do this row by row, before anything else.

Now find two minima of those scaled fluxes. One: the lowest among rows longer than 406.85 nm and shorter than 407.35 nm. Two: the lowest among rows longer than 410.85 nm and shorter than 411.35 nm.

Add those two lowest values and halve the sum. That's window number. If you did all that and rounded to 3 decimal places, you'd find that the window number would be 0.888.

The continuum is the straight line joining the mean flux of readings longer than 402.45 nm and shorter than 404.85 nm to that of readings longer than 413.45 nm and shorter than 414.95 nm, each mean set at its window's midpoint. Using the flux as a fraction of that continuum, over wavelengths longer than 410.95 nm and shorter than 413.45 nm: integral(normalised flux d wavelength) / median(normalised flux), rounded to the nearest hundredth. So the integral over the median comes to 2.49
